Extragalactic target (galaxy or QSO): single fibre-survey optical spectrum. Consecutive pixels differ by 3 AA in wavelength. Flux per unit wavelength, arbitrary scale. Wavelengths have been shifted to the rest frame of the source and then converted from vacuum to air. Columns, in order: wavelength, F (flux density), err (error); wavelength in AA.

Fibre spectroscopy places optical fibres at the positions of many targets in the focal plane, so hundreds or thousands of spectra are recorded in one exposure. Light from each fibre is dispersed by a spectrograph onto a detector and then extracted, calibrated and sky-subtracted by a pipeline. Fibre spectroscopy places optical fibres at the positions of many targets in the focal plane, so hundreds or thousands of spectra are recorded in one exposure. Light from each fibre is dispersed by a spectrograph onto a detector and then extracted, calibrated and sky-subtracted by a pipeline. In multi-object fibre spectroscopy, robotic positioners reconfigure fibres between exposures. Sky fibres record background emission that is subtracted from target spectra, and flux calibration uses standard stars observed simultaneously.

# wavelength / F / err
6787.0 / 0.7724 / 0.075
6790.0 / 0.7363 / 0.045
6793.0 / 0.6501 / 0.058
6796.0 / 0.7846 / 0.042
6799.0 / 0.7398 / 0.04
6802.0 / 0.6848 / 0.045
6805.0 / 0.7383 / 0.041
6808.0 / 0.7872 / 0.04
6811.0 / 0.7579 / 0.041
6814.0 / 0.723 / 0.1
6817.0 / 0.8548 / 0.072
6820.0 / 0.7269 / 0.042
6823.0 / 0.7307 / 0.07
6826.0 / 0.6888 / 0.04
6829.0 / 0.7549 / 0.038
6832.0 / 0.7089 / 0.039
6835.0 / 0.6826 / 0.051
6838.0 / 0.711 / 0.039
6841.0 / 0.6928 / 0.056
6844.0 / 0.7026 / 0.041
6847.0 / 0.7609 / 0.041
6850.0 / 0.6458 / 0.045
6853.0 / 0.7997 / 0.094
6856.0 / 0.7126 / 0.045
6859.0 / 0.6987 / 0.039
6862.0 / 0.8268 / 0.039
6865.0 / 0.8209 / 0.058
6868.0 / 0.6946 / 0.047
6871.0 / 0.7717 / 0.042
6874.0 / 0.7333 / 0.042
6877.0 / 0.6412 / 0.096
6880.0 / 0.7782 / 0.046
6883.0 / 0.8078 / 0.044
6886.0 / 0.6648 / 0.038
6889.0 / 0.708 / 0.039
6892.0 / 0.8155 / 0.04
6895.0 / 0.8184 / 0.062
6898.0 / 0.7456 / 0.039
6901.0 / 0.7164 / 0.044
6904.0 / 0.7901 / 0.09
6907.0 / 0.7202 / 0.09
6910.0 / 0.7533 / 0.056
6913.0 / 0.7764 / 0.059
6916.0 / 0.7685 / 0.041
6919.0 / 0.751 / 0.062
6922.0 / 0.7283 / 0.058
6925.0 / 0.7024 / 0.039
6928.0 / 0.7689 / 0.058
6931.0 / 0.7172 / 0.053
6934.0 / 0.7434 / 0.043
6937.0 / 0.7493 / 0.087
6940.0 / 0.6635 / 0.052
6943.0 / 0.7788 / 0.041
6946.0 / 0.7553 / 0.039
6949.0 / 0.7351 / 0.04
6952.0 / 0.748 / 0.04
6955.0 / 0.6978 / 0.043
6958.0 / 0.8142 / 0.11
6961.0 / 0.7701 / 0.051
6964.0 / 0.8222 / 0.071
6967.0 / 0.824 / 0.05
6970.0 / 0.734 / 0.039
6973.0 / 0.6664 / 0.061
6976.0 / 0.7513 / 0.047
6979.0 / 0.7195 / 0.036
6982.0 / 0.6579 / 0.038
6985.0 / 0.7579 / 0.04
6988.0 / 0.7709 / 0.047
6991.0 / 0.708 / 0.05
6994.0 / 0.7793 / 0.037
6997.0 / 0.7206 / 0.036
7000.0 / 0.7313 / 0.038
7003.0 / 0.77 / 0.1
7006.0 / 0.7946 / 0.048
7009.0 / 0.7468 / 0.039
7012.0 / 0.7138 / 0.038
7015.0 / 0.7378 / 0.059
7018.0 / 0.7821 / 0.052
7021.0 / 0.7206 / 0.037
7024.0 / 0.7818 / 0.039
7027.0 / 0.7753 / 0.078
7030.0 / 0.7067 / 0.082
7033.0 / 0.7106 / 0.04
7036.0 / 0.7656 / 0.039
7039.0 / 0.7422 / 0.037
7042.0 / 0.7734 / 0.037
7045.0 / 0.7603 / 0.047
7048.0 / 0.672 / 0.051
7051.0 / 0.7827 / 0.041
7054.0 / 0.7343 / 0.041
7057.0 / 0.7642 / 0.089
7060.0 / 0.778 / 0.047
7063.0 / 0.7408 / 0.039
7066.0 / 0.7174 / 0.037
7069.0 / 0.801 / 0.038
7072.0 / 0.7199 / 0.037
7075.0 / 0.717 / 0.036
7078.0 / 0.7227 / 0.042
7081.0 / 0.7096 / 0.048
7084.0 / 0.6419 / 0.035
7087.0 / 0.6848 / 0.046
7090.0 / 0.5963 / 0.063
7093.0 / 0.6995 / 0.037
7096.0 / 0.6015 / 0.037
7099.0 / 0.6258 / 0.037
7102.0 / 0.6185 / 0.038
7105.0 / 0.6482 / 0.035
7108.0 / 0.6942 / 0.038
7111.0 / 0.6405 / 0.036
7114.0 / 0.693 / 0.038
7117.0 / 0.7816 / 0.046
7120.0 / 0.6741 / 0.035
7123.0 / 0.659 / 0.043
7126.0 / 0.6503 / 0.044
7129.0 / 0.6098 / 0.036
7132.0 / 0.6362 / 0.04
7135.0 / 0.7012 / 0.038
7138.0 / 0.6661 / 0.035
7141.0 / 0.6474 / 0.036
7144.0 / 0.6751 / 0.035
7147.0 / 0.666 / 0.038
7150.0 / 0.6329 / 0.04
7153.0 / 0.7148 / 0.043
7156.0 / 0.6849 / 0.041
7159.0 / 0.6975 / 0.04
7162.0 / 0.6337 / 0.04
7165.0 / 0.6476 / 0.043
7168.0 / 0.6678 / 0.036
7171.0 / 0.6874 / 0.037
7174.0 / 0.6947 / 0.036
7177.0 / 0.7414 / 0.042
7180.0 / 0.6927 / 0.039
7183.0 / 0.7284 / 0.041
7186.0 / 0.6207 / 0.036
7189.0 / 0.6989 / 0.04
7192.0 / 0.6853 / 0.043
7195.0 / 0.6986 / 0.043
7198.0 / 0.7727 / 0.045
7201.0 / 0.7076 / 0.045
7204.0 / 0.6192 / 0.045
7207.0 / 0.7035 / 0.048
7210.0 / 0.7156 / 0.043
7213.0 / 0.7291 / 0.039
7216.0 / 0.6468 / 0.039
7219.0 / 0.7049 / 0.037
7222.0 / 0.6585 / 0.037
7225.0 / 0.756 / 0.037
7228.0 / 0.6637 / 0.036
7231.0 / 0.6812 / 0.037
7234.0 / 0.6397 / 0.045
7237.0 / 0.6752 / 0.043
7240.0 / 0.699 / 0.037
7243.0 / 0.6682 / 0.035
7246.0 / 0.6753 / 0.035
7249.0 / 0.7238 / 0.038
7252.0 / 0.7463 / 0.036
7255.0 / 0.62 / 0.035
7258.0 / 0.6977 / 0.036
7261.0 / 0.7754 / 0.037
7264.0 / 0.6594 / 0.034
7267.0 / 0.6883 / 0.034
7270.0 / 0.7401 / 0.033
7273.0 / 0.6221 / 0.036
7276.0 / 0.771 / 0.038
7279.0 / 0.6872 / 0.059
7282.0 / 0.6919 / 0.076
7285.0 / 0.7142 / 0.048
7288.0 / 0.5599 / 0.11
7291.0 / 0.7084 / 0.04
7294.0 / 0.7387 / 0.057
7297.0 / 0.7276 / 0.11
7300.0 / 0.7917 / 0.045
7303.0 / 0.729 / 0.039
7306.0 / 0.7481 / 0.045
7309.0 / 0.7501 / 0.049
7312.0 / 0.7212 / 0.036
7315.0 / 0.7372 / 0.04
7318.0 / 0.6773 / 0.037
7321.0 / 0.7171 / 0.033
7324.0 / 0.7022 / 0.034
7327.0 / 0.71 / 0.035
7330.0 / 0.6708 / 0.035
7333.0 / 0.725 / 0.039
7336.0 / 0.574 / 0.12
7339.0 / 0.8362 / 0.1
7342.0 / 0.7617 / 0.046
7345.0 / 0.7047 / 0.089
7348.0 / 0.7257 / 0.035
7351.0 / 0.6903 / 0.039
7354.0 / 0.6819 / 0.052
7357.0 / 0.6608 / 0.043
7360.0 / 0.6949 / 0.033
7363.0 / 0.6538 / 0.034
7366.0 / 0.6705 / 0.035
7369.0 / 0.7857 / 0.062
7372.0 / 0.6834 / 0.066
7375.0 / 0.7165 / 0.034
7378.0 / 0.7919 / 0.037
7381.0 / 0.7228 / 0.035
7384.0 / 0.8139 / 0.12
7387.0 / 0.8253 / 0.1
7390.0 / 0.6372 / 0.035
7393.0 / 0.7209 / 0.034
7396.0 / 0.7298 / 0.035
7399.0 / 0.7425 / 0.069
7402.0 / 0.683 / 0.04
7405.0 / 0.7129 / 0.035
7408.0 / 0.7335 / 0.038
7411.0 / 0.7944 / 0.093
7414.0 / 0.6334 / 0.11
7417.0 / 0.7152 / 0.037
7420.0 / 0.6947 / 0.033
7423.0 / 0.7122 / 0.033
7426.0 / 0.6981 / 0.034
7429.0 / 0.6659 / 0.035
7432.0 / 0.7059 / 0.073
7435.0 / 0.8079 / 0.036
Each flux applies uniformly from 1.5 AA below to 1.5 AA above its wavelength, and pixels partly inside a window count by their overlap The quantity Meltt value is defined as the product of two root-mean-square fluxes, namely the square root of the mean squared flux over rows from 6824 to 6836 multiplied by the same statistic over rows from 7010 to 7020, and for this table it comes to 0.529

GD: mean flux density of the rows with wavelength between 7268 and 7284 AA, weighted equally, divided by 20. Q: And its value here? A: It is 0.0351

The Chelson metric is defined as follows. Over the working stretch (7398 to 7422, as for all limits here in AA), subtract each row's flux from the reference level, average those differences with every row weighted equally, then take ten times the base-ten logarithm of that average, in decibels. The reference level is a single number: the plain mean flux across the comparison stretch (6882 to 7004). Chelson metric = -14.8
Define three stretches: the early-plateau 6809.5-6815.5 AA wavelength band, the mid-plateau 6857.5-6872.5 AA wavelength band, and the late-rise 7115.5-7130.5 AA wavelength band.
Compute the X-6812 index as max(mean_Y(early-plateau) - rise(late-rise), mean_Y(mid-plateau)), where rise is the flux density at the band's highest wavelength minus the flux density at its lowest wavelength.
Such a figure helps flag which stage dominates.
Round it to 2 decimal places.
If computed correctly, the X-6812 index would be 0.91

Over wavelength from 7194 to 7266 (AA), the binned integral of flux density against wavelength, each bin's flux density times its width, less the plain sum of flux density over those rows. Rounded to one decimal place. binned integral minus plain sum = 33.3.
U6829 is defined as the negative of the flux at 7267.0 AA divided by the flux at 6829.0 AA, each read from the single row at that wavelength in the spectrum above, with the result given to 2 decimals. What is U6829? -0.91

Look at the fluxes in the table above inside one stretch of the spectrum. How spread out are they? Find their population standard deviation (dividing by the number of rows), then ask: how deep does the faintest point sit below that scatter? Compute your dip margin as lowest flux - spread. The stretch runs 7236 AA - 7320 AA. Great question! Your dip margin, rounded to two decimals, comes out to 0.51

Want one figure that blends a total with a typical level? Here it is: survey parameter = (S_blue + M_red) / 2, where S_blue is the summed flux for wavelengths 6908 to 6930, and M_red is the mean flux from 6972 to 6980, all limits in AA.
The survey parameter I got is 3.0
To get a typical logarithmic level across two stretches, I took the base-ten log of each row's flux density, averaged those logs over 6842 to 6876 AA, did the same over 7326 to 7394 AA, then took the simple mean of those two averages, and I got -0.139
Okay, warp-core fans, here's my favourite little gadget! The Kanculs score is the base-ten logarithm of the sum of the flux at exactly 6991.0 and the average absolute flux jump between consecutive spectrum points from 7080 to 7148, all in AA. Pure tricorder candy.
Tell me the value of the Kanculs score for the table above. -0.121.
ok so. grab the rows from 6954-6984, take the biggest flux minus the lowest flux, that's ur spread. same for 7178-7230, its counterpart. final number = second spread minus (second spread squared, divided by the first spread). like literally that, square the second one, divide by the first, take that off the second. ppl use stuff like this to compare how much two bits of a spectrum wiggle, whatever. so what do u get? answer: 0.012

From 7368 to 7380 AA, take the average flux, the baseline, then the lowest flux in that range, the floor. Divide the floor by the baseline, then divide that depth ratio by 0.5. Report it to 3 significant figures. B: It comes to 1.84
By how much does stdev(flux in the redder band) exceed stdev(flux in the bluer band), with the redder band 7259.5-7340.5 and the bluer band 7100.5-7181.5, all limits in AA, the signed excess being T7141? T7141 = 0.022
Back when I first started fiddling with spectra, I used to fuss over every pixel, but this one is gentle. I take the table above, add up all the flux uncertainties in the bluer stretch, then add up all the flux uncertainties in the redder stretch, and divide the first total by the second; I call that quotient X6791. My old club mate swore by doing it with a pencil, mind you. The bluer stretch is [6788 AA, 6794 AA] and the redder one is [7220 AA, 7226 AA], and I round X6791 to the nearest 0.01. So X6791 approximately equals 1.39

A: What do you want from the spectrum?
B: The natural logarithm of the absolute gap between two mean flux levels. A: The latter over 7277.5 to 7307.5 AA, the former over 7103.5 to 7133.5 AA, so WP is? -3.2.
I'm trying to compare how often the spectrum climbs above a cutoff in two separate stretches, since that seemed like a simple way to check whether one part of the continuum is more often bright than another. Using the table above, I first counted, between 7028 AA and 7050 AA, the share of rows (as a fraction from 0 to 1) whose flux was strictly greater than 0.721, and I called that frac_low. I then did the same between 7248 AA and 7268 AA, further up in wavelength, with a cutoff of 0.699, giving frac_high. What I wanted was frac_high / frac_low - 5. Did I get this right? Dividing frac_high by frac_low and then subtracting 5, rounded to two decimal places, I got -4.25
